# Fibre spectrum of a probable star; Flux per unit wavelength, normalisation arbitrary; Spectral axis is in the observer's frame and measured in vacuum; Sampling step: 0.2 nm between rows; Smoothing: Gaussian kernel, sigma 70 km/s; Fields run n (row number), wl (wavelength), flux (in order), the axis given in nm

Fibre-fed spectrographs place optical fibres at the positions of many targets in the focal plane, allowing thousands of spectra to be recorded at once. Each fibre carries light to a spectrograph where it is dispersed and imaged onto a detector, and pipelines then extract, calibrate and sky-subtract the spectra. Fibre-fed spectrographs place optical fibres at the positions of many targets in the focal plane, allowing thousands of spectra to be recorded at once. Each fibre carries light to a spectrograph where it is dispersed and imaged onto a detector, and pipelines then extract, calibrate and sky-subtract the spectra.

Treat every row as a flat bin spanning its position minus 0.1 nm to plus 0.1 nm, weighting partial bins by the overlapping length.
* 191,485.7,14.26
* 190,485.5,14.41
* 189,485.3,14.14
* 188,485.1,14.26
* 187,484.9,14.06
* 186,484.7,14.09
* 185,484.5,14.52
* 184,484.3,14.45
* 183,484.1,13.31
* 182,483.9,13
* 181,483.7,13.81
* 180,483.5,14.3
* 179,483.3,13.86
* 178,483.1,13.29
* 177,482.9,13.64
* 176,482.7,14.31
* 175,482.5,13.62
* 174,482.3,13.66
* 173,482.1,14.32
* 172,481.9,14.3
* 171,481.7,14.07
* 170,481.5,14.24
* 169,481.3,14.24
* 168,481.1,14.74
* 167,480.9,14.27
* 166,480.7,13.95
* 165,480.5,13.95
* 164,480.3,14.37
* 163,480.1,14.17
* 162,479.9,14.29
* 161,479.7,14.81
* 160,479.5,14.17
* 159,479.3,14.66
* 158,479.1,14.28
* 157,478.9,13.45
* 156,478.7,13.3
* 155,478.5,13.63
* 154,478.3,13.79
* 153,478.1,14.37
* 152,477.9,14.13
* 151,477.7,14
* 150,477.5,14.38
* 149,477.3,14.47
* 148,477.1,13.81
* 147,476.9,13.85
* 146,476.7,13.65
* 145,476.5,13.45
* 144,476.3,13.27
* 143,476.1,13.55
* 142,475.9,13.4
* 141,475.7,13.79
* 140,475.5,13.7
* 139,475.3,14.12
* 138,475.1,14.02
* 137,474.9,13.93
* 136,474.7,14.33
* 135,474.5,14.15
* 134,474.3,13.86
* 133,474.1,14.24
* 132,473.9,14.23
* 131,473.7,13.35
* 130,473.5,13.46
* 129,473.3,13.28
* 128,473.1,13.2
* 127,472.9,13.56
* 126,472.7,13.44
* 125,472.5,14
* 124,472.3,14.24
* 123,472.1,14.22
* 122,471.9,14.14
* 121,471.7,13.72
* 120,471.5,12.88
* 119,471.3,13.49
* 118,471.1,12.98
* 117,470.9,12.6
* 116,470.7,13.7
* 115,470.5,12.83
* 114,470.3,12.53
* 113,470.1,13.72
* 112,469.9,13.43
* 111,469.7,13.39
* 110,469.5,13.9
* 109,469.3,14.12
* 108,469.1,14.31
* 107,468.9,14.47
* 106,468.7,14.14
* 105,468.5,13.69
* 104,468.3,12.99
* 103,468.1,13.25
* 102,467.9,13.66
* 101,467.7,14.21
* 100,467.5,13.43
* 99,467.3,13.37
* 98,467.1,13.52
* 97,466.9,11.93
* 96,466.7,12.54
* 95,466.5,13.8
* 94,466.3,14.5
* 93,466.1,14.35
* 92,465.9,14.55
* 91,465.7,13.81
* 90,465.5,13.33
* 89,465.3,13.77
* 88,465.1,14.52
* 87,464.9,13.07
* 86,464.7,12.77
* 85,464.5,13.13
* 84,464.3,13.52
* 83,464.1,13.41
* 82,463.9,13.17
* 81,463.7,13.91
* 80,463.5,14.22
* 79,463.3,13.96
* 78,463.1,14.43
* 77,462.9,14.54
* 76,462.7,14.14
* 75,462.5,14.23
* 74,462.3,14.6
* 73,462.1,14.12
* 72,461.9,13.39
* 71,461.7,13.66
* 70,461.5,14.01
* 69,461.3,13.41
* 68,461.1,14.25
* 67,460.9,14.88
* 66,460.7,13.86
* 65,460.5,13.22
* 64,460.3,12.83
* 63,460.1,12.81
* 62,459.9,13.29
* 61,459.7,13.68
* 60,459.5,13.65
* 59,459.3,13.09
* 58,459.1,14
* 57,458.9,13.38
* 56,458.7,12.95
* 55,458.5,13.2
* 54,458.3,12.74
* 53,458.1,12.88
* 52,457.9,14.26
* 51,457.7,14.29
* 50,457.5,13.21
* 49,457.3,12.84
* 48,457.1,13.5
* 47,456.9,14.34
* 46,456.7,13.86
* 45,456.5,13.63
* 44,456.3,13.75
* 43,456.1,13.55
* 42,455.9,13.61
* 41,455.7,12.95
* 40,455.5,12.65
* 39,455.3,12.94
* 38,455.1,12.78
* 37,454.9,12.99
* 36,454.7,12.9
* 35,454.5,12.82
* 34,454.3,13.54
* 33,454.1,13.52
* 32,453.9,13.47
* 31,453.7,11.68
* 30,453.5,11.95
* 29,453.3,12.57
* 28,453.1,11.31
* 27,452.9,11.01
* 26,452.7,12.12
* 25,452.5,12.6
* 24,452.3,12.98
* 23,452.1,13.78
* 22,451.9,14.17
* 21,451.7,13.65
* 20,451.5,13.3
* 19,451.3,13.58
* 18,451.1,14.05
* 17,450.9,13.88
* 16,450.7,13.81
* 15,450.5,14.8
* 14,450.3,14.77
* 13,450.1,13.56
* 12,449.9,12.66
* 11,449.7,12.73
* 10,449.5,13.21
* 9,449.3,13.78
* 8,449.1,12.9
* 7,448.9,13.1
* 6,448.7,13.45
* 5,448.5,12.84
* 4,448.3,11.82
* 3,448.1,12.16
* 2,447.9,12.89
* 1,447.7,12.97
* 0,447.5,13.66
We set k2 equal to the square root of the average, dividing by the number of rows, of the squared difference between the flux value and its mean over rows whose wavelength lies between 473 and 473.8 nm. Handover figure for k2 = 0.10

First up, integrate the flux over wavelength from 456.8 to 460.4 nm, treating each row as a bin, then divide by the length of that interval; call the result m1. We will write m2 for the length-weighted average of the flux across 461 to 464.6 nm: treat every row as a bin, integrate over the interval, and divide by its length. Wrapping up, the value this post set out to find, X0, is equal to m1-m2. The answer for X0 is -0.5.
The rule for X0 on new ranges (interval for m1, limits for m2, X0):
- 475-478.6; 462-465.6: 0.0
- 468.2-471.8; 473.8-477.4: -0.4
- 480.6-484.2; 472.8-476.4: 0.2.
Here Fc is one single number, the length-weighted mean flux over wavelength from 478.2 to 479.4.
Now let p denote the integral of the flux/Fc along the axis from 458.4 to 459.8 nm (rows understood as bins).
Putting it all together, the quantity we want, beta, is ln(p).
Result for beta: 0.30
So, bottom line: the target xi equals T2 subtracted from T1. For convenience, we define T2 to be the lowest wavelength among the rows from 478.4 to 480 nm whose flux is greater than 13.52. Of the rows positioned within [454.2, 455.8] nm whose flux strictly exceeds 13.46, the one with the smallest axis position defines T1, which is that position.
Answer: -24.20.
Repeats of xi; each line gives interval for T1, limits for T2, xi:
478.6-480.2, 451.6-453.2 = 27.40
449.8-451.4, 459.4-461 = -9.40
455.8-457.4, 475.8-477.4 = -20.20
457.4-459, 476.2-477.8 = -19.00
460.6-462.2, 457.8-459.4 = 2.80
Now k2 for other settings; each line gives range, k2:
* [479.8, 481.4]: 0.24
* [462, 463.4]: 0.22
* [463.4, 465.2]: 0.55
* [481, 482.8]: 0.33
